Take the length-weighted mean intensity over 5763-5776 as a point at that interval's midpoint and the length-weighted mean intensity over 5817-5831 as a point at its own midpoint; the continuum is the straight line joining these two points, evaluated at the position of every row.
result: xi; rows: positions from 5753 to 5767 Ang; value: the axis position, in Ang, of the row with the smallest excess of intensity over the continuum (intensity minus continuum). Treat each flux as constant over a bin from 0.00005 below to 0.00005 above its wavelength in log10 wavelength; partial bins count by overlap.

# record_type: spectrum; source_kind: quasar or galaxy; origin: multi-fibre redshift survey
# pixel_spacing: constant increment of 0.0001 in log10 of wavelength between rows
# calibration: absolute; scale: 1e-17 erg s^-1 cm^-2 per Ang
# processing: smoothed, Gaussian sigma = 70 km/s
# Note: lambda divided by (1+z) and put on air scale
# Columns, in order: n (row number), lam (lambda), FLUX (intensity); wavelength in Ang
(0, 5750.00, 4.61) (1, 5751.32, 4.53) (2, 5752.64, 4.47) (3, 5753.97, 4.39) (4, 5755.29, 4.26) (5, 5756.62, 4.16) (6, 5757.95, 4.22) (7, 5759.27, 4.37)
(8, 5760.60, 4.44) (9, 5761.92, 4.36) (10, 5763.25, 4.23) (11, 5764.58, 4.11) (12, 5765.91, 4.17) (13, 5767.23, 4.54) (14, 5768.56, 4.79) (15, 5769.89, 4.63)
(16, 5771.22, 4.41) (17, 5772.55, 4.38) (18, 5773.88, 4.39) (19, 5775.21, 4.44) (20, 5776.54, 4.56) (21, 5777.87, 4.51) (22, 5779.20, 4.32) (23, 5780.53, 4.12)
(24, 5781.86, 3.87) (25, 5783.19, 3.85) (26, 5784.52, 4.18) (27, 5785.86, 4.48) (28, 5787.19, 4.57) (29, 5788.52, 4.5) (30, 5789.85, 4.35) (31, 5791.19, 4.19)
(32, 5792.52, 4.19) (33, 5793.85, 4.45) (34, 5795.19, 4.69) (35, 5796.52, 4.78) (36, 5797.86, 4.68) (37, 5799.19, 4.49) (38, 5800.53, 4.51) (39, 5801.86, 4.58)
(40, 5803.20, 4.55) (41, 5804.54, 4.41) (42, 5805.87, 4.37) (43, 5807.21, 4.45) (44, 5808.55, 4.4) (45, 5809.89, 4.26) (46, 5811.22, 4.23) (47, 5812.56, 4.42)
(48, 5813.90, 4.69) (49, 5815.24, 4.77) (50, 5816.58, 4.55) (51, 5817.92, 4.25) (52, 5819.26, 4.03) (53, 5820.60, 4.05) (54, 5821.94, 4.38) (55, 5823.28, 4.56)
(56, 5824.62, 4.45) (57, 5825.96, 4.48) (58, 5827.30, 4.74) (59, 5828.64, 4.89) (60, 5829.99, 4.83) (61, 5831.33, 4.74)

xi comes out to 5764.58 Ang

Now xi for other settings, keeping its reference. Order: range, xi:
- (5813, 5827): 5819.26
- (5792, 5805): 5792.52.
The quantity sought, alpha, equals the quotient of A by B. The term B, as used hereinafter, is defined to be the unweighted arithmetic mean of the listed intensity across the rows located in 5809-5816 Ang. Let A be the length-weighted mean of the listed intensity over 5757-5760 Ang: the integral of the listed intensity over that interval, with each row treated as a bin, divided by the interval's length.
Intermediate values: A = 4.28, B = 4.47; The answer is 0.96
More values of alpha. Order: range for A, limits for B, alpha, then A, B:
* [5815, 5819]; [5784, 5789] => 1.00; 4.44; 4.43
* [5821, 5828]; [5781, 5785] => 1.14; 4.51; 3.97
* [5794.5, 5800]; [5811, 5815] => 1.05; 4.65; 4.45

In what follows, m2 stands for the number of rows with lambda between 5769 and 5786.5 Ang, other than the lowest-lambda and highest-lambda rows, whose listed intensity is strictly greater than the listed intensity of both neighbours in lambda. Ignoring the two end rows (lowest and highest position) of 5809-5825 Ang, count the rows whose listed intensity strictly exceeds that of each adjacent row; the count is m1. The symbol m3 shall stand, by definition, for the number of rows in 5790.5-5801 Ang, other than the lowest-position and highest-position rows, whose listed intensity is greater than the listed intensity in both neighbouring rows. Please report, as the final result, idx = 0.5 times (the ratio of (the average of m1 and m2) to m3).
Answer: 0.75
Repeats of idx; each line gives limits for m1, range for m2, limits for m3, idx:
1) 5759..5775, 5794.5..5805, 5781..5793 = 1.00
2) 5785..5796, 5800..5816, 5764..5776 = 0.75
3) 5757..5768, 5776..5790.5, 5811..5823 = 0.50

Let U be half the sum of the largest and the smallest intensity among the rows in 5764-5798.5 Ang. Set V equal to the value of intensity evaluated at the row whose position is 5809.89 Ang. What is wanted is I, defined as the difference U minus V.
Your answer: 0.06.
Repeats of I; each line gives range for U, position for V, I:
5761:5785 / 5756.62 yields 0.16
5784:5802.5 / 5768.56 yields -0.31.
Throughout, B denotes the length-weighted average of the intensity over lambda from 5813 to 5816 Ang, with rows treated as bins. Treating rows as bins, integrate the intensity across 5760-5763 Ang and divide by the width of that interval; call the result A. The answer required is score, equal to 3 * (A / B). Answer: 2.80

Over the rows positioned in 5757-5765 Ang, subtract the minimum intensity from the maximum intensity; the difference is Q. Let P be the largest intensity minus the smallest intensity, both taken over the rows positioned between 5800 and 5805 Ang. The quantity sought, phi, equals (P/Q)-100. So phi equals -99.5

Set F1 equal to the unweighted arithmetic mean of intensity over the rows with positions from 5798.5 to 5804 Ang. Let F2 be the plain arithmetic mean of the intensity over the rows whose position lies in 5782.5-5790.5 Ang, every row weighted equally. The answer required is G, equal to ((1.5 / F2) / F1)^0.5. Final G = 0.277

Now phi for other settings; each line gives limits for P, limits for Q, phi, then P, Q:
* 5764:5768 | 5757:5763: -98.0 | 0.43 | 0.220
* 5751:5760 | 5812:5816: -98.9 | 0.37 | 0.350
